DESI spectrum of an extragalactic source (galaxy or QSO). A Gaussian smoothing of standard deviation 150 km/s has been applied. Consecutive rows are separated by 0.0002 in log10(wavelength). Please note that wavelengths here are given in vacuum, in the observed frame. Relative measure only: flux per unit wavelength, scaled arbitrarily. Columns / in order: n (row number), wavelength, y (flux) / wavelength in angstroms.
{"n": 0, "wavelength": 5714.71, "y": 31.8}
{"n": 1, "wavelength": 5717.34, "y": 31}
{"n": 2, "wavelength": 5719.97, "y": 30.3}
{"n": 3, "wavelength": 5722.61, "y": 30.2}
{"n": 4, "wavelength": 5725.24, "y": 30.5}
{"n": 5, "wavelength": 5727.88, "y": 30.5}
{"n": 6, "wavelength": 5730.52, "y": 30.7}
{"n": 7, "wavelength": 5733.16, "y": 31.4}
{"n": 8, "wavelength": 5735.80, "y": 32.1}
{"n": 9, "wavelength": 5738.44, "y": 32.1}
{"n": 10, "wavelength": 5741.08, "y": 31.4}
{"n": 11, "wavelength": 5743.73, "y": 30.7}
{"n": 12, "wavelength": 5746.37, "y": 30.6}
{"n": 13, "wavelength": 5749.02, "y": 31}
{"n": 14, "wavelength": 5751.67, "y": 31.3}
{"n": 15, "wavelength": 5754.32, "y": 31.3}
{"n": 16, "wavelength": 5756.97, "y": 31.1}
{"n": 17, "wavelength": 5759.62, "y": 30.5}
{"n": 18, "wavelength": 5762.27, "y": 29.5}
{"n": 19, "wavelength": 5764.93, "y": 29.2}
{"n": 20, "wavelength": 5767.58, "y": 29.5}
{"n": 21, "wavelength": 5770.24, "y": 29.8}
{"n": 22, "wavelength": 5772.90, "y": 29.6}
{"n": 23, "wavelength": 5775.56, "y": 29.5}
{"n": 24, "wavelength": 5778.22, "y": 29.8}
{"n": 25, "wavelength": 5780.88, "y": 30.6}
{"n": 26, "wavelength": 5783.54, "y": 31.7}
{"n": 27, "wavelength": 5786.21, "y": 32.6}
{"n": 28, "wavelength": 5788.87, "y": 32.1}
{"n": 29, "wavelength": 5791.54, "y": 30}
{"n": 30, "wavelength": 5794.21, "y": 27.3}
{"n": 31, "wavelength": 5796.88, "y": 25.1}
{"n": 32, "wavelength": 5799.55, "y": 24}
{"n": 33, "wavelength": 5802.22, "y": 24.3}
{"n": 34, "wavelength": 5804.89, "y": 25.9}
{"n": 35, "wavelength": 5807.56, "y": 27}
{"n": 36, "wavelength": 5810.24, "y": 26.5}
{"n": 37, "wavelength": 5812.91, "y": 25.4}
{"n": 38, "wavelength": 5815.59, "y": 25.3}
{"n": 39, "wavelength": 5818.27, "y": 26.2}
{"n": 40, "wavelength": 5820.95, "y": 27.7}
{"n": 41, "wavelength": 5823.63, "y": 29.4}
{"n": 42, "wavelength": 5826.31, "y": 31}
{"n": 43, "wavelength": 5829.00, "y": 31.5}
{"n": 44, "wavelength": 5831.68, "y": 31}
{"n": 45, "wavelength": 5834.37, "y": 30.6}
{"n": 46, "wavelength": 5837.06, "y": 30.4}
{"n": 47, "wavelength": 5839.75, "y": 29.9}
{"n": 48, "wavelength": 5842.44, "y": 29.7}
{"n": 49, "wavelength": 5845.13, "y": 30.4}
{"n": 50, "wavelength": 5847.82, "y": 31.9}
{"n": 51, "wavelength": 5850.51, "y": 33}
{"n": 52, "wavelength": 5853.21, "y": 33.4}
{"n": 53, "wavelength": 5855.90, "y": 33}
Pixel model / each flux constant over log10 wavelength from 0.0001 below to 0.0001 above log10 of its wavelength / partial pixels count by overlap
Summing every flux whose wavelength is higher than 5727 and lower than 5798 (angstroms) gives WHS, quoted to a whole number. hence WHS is 821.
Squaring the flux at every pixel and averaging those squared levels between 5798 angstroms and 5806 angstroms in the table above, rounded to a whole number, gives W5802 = 612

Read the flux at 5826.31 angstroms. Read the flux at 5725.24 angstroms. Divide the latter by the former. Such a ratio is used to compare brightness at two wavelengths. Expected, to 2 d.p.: 0.98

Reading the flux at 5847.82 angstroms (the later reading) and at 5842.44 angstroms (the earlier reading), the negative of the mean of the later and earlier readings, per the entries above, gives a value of -30.8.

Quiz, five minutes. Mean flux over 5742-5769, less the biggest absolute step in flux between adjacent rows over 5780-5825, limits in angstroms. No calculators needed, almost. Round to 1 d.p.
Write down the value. 27.8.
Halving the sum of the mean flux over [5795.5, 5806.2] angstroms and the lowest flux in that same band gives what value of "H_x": 24.4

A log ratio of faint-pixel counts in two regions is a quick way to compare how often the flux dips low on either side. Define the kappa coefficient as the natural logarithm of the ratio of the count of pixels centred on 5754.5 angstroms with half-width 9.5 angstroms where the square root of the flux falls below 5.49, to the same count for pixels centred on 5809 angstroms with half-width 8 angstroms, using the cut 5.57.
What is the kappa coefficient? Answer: -1.79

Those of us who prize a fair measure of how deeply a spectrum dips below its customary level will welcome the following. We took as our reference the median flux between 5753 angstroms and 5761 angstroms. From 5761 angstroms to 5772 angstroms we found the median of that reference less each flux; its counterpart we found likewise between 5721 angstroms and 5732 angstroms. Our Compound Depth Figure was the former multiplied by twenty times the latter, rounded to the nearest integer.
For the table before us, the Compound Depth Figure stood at 19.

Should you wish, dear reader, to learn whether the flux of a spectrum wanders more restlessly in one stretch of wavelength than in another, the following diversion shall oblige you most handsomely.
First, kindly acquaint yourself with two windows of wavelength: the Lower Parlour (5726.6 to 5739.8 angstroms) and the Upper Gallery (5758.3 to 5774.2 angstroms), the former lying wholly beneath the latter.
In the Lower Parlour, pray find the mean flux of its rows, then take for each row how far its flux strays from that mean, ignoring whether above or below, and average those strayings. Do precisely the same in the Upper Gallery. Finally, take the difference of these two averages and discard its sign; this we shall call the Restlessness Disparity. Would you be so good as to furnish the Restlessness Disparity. 0.3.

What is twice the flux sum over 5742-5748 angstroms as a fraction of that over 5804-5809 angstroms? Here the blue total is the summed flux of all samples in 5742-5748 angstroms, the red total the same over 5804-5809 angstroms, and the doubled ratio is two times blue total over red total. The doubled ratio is 2.3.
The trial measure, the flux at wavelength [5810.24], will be 26.5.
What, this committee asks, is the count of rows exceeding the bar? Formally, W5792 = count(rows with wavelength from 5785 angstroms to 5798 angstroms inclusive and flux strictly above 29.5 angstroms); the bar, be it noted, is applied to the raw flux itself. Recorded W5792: 3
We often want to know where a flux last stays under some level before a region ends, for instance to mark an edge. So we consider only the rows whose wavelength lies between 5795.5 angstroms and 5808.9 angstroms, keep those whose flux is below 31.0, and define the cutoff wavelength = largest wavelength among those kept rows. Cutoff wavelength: 5807.56 angstroms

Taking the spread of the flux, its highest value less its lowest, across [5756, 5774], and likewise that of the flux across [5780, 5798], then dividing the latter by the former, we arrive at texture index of 3.9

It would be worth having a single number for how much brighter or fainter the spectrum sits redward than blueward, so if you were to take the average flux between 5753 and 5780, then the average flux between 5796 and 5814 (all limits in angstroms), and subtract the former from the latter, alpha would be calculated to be -4.5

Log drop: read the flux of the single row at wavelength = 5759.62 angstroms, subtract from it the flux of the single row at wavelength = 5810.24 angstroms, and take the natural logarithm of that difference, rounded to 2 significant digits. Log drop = 1.4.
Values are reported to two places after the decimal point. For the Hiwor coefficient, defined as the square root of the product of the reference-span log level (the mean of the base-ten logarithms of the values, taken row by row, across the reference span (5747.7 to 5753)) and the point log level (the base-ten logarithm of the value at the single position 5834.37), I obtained 1.49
